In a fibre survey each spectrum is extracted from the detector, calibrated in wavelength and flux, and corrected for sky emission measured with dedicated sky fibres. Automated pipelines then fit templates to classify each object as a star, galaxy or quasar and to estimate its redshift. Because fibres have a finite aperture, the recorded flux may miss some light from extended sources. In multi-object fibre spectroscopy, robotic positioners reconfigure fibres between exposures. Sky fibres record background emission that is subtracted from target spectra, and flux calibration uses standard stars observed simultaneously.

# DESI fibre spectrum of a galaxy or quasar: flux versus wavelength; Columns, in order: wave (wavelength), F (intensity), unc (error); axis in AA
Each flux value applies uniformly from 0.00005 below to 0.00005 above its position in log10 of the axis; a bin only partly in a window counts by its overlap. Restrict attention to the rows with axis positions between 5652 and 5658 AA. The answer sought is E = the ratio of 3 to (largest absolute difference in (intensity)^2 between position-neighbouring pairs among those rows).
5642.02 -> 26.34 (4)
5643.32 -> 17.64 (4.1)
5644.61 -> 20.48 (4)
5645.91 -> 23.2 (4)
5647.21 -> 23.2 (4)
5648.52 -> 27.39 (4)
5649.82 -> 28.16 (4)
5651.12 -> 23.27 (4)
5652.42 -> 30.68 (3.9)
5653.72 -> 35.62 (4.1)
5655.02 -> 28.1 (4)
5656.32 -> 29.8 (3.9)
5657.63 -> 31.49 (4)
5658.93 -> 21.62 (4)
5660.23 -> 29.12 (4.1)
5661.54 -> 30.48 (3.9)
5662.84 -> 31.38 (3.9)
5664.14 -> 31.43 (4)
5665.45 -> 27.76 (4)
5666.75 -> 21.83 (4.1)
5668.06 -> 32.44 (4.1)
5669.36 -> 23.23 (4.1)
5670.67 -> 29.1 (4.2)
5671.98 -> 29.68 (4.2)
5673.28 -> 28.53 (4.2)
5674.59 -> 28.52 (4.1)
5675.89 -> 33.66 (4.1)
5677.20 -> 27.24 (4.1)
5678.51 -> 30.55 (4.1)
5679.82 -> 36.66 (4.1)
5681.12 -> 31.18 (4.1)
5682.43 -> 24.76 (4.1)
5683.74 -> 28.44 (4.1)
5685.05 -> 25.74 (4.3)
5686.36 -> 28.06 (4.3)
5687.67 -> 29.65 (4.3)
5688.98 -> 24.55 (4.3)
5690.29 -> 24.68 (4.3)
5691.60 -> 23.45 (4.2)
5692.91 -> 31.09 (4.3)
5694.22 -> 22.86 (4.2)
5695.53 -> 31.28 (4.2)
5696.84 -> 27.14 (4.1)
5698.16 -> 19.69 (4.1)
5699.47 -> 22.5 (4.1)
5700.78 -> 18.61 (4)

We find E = 0.0063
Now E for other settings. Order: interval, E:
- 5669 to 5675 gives 0.0098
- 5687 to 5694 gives 0.0072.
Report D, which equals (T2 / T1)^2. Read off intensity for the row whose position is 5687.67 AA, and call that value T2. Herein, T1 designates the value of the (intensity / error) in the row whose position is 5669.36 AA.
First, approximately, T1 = 5.7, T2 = 29.65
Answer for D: 27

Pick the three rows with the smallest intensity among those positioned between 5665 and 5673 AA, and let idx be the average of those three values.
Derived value 24.3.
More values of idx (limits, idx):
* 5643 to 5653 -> 20.4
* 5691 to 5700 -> 21.7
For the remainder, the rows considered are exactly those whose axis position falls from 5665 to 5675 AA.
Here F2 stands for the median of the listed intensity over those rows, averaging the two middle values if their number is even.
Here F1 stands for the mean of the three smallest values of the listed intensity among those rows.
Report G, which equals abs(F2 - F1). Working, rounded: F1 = 24.3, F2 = 28.5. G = 4.3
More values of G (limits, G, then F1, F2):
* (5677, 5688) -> 2.5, 25.9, 28.4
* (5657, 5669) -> 6.7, 23.7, 30.5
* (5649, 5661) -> 4.8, 24.3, 29.1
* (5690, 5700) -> 2.4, 21.7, 24.1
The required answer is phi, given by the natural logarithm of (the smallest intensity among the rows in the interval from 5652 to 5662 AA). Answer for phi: 3.07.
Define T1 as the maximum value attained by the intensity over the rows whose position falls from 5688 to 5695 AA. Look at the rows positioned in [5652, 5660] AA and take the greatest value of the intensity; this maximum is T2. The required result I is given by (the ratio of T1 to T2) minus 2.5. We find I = -1.63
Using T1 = 31.09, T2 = 35.62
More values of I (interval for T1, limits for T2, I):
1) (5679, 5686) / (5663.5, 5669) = -1.37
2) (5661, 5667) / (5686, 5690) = -1.44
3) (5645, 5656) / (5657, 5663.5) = -1.37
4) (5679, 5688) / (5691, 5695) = -1.32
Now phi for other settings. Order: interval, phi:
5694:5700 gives 2.98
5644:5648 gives 3.02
